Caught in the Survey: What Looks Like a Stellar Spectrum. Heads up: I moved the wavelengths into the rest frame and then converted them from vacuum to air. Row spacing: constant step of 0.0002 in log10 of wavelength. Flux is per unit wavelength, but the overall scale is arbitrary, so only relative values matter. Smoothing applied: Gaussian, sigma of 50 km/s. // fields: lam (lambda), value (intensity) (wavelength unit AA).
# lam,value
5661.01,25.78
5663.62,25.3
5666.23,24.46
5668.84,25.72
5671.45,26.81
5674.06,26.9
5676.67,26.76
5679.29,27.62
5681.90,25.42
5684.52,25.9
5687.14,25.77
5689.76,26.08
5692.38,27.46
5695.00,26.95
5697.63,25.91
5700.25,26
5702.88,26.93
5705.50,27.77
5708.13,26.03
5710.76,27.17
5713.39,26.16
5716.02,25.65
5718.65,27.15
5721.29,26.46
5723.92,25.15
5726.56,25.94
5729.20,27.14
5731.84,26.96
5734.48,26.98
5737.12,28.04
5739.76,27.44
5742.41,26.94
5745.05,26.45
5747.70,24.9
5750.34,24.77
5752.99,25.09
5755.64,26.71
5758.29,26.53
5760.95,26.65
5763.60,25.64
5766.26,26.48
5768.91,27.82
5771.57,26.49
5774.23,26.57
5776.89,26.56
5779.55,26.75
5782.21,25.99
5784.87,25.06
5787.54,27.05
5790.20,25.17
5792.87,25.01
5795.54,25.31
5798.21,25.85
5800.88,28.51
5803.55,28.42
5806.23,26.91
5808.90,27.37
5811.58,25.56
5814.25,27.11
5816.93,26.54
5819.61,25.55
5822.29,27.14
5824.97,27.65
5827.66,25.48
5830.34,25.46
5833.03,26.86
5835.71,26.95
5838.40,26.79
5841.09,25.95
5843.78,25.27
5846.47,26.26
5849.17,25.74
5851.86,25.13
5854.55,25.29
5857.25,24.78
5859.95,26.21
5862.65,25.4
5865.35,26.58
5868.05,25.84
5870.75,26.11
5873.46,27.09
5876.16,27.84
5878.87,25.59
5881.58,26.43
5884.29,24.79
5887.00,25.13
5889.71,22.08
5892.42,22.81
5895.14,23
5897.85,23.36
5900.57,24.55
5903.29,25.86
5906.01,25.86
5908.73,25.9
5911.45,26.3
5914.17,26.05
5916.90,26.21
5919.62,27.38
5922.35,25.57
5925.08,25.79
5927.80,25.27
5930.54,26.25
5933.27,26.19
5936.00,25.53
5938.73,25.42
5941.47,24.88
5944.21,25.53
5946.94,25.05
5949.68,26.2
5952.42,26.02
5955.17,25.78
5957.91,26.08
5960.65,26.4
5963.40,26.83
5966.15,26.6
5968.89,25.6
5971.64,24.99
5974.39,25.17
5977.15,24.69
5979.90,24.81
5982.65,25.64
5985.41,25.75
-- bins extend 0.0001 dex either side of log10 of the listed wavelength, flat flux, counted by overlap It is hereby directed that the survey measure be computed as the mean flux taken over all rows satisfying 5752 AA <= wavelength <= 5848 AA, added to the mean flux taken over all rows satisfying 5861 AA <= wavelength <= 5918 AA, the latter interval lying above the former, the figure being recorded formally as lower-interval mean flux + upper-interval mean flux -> 51.8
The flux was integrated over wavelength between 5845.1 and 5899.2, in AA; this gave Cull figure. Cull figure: 1367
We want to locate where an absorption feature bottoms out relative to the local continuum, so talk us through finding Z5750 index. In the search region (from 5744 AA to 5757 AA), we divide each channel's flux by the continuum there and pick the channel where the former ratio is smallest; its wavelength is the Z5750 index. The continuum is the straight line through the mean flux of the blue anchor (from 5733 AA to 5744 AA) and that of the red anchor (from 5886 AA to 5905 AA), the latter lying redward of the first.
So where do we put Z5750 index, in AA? 5750.34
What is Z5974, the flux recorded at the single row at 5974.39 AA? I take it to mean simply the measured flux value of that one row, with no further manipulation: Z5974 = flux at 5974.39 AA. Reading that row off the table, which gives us 25.17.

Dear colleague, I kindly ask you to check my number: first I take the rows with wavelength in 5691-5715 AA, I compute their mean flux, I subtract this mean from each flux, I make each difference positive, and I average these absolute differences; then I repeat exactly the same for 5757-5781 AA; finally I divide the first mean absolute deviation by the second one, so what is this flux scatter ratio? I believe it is 1.97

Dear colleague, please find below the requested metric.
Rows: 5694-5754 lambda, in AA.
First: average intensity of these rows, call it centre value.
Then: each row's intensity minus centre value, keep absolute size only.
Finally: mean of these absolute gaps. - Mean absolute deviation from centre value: 0.76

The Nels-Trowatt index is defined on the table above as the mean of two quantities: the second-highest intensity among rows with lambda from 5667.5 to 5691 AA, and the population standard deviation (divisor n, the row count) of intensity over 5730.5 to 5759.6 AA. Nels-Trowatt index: 14.0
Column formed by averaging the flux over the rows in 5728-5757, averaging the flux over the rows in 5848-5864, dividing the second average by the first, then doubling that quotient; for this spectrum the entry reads 1.92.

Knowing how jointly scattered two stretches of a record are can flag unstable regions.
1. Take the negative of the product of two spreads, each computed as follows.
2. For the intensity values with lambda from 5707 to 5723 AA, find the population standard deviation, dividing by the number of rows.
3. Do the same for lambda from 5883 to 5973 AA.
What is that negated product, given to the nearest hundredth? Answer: -0.65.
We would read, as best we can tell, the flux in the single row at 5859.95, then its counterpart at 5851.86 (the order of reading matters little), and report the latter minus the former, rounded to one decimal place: -1.1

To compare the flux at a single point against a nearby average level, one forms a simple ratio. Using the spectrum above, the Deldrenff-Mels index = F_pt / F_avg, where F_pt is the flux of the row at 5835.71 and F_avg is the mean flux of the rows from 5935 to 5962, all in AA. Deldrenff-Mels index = 1.05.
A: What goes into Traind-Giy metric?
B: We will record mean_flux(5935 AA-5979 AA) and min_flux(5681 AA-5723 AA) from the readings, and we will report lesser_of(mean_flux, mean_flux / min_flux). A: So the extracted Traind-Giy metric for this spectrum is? 1.01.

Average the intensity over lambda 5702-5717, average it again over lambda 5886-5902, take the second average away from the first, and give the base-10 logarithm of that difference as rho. 0.5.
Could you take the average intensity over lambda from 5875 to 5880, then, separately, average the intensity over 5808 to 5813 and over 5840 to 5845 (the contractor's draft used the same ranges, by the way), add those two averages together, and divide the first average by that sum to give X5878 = 0.513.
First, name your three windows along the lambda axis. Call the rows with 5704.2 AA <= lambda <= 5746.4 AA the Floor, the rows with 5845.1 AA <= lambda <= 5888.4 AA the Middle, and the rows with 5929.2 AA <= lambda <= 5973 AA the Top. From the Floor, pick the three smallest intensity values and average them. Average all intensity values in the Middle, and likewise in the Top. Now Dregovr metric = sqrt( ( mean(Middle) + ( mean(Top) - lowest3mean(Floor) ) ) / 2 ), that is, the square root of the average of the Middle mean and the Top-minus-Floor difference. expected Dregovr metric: 3.615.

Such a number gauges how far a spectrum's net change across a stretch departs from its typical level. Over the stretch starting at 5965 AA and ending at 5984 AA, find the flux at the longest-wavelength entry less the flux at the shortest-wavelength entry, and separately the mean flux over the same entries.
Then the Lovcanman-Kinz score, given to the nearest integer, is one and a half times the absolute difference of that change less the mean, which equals 39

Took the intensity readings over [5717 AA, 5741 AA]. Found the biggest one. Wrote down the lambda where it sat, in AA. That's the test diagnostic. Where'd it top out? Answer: 5737.12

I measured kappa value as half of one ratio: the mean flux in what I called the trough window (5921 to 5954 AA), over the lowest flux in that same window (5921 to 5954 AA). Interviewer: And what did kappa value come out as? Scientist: 0.515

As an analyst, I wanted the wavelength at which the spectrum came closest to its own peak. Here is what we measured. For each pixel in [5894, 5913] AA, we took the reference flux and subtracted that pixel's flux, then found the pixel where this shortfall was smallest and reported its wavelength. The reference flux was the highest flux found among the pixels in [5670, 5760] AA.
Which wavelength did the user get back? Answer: 5911.45 AA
